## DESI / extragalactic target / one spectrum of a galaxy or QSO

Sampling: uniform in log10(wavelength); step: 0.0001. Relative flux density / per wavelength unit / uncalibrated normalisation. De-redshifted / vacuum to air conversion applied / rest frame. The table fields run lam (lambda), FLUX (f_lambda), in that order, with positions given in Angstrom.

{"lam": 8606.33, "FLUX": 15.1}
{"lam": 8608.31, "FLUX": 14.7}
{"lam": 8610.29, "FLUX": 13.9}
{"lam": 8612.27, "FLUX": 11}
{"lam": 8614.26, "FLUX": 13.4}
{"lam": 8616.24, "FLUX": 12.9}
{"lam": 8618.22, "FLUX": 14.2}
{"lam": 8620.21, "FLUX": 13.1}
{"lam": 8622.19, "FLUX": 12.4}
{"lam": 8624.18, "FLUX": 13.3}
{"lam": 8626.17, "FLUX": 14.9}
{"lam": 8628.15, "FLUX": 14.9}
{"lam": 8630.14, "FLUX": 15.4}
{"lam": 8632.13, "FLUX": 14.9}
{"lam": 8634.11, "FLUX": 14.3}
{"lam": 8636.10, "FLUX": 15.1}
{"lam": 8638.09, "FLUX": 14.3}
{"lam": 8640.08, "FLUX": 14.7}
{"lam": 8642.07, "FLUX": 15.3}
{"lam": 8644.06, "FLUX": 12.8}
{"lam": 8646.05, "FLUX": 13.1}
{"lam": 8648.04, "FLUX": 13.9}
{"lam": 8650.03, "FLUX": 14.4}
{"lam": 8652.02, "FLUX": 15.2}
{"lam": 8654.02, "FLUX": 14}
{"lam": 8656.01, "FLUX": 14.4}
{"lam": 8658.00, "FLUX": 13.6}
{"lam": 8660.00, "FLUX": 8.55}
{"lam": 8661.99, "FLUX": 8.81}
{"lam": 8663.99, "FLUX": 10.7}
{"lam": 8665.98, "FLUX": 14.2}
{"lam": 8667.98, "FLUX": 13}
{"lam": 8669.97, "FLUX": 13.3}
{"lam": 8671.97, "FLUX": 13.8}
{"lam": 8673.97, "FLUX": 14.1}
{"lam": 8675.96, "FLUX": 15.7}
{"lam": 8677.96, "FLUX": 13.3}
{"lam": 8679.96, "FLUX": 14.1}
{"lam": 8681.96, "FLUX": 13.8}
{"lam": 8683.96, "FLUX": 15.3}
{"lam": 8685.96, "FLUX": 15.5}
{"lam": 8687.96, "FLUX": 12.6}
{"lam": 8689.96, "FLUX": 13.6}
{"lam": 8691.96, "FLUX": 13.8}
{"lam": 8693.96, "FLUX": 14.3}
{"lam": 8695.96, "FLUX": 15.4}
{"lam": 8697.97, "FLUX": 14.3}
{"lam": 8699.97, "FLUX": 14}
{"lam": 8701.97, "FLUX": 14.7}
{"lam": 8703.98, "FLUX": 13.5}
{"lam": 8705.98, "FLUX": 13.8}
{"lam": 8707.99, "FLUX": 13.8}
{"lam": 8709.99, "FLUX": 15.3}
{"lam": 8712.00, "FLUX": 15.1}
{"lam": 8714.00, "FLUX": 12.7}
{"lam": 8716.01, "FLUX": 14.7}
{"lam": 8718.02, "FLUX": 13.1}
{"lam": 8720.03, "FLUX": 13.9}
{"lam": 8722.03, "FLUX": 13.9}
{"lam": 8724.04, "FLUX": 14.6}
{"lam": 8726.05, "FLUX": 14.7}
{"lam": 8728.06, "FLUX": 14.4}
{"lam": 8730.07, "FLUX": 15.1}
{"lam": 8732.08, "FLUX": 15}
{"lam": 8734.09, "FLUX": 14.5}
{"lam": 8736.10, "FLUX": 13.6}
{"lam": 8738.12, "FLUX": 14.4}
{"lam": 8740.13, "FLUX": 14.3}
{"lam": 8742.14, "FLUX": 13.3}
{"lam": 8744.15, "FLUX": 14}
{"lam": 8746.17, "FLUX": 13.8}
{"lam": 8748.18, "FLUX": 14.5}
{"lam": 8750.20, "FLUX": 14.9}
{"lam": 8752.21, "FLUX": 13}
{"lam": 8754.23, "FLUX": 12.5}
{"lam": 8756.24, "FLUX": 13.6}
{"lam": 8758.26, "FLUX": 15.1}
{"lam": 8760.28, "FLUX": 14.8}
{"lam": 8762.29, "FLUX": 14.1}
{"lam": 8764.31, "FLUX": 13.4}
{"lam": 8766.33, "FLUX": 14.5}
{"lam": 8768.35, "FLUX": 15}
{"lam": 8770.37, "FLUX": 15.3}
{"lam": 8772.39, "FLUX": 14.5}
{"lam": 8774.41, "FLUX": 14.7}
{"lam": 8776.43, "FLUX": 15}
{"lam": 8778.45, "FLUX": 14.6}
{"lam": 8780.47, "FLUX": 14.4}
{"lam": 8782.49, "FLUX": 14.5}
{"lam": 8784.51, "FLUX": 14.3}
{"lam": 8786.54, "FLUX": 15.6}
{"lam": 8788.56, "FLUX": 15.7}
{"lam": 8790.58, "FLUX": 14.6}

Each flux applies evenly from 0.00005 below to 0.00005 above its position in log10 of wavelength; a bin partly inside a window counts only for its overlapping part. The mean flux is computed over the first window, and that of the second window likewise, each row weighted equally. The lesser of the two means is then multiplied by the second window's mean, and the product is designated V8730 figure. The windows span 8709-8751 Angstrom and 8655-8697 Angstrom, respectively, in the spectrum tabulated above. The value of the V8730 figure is 180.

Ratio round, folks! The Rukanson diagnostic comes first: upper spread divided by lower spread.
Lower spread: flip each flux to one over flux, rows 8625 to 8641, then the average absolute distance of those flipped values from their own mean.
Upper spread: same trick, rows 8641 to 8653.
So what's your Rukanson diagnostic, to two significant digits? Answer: 3.3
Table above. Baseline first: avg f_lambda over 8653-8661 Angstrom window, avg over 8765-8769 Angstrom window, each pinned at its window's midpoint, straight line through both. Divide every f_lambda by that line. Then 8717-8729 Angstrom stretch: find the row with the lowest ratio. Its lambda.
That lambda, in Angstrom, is 8718.02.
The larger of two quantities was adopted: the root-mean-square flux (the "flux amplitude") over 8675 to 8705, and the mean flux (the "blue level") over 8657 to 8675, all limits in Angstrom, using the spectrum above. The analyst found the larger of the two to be 14.3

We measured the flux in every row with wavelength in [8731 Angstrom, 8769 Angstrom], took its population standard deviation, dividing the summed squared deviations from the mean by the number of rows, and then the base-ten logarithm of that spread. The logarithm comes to -0.143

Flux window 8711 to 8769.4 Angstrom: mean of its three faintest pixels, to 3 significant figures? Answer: 12.7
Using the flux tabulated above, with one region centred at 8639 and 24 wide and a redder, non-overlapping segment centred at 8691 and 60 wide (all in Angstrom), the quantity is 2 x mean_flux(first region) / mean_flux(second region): 2.09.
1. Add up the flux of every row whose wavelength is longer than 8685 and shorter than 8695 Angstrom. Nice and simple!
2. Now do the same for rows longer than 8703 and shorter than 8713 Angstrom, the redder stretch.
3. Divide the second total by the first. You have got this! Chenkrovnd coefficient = 1.02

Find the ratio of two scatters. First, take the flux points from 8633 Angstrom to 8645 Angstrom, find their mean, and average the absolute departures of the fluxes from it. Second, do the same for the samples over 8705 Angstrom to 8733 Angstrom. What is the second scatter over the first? 1.1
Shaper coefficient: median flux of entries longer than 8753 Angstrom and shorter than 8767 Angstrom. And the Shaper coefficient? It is 14.1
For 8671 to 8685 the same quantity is 14.1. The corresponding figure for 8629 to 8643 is 14.9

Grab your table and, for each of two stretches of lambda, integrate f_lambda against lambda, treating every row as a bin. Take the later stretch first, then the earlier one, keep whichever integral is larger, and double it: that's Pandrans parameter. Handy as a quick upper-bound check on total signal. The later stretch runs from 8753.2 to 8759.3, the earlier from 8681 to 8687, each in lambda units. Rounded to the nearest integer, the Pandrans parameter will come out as 178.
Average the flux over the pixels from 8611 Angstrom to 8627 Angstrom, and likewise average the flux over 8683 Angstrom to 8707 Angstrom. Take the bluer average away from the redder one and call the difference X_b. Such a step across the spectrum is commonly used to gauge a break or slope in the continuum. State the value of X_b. 1.1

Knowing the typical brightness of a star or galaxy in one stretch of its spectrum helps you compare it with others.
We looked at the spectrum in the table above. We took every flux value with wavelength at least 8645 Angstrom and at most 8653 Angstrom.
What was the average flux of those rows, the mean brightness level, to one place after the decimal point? 14.1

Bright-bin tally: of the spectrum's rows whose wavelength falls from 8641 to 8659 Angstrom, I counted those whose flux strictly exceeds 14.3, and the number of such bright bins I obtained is 4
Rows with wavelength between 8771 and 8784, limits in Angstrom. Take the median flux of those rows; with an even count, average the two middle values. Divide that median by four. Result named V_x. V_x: 3.64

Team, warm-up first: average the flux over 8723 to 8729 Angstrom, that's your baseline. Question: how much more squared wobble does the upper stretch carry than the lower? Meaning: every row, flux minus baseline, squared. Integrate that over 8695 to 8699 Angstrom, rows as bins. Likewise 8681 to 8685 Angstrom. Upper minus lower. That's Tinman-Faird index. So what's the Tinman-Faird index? -0.7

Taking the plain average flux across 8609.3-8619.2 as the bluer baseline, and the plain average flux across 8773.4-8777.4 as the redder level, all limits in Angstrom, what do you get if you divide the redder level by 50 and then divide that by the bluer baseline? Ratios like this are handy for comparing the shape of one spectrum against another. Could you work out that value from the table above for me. 0.0227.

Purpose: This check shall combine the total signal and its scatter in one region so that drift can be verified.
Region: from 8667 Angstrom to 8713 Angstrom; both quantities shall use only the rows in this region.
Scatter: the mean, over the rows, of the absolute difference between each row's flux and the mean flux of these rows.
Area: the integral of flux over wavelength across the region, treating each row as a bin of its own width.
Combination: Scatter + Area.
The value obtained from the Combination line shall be 653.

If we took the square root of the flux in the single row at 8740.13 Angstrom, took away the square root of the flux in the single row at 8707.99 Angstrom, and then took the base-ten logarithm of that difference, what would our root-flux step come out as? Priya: -1.2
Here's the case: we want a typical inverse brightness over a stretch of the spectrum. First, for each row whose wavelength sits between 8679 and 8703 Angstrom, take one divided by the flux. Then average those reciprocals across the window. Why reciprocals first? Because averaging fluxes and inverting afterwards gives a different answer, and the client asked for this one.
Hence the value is 0.0702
